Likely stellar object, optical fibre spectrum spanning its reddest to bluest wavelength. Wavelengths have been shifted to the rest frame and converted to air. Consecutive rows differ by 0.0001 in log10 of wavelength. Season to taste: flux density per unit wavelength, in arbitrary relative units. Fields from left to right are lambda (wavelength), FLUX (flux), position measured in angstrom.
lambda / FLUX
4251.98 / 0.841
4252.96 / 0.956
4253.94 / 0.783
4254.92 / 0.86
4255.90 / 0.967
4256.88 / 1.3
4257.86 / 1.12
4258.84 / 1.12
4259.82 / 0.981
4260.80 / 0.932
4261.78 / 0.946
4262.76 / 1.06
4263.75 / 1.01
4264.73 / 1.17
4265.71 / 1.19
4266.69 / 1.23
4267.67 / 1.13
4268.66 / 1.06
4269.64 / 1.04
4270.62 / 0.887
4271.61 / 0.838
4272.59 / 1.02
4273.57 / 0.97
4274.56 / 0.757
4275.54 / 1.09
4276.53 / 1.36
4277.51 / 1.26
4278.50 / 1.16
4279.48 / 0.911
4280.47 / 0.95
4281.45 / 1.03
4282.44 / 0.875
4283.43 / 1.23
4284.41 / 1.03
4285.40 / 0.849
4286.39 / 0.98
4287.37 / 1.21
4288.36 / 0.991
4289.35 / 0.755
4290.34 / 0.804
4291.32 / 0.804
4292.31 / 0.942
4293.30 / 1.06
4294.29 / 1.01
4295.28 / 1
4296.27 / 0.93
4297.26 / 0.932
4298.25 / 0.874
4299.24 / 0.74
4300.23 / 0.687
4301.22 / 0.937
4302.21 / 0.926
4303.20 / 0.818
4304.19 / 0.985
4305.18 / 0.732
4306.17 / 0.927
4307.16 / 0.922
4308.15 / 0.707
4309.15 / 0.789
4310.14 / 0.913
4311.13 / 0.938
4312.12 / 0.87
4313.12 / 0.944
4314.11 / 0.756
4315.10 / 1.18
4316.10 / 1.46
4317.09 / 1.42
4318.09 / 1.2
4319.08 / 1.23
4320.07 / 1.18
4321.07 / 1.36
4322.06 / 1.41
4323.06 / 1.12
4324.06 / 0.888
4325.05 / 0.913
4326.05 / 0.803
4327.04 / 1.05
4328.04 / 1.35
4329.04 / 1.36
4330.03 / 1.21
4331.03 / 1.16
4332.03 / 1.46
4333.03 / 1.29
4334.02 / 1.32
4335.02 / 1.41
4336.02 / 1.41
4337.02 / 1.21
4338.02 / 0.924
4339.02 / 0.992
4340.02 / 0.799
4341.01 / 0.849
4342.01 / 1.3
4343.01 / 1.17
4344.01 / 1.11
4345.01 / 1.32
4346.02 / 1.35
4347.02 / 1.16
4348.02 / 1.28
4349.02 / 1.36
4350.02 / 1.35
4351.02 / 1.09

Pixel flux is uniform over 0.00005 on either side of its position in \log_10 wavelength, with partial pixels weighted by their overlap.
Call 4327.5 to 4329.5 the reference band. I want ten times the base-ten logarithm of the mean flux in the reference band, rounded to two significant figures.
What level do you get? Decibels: 1.3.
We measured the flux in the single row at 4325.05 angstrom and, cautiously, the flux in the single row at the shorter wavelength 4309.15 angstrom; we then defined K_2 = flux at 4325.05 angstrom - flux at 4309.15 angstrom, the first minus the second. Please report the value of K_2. 0.12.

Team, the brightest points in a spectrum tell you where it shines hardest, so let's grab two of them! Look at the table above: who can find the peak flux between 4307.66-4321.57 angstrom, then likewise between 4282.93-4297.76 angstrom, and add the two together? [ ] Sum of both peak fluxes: 2.69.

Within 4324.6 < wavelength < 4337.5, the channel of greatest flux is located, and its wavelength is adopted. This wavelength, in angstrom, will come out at 4332.03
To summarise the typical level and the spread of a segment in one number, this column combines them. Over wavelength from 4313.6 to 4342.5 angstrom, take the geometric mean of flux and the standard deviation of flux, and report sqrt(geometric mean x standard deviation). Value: 0.50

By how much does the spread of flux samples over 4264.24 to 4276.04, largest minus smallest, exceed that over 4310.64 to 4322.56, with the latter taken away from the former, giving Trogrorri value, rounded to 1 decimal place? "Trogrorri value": -0.2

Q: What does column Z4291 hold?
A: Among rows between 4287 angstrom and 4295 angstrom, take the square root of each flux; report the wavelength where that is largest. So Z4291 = 4287.37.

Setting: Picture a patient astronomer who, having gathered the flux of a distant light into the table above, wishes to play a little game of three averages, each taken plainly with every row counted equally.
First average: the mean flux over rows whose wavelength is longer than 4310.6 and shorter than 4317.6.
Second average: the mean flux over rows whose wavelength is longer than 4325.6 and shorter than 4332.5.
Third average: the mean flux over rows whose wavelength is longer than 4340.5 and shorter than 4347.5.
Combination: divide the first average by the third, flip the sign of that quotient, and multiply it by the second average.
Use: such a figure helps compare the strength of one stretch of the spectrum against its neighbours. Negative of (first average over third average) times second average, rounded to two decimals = -1.10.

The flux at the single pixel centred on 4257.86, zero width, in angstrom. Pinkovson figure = 1.12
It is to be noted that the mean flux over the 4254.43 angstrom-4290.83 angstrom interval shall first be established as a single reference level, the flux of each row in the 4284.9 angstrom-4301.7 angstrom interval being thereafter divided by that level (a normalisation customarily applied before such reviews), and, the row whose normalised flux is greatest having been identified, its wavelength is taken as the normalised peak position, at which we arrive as 4287.37 angstrom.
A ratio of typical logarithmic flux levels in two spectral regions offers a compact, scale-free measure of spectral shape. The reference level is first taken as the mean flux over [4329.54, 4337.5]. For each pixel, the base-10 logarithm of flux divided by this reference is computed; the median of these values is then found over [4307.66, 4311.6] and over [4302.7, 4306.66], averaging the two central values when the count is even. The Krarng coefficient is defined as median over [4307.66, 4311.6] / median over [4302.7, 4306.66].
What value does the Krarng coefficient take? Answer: 1.1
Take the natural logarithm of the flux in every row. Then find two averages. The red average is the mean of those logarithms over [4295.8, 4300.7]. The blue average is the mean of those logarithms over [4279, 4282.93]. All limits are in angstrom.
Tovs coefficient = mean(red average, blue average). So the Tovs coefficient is -0.13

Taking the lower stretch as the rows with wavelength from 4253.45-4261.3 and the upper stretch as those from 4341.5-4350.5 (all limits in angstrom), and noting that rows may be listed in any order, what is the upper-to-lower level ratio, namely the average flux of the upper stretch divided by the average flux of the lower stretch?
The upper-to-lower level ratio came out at 1.3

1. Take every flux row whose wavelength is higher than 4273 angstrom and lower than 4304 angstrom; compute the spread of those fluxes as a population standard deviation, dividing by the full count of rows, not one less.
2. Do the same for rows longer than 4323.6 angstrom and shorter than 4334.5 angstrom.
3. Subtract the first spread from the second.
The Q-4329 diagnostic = 0.052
